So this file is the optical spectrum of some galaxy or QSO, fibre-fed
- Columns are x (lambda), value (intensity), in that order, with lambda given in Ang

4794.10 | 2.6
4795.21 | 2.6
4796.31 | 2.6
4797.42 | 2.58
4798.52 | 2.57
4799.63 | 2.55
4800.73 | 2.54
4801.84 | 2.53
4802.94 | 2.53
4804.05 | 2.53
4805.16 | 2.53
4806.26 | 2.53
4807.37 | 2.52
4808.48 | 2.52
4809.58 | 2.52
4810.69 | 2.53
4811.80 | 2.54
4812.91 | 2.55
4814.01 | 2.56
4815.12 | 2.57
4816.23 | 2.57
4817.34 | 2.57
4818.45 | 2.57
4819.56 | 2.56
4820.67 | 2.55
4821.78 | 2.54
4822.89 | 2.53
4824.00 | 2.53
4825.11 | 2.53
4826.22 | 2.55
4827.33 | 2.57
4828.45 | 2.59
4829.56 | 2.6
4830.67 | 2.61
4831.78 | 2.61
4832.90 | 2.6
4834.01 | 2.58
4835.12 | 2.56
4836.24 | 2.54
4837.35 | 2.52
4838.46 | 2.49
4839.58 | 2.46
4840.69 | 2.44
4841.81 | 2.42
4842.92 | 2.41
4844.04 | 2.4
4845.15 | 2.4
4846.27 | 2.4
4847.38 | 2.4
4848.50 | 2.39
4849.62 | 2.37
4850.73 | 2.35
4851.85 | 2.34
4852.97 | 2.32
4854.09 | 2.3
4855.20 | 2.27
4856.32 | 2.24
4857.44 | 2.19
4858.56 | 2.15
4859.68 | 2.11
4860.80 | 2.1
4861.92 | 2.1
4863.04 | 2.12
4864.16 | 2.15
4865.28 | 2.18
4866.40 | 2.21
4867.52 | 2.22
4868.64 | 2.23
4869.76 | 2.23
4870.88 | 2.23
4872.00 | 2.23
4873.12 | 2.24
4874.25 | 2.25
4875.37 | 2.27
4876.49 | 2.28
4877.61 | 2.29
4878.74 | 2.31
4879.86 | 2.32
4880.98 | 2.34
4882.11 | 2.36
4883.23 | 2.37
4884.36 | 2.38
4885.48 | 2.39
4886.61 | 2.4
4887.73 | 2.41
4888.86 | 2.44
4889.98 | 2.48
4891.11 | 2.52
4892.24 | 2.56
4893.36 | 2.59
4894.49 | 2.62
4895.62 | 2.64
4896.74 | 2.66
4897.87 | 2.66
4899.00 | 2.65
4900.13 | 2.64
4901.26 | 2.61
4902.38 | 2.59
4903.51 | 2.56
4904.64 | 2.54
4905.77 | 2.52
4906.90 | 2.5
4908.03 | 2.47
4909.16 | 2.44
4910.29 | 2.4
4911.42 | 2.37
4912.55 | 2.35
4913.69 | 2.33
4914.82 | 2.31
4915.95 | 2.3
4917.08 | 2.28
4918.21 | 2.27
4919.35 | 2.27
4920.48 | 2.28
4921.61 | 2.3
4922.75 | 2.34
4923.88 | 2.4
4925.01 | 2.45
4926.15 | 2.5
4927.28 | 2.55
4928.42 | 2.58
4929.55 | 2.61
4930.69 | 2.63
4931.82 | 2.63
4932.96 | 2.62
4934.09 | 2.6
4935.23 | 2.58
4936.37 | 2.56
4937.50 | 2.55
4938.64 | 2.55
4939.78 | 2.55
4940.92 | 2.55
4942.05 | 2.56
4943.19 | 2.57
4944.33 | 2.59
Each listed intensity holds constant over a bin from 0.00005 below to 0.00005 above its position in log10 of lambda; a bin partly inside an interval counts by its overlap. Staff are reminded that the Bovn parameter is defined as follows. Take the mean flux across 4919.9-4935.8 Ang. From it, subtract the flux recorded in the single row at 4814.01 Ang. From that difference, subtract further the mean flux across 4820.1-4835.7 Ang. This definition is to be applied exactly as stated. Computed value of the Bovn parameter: -2.62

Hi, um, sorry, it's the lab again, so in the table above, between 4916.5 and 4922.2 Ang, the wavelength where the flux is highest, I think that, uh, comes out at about 4921.61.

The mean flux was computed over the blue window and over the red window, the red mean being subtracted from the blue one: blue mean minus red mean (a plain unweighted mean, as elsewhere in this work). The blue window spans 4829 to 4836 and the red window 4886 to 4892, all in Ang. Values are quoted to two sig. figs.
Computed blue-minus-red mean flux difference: 0.14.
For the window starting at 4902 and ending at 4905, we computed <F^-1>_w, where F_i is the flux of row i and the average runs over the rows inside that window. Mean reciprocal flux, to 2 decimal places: 0.39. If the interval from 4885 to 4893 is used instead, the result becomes 0.41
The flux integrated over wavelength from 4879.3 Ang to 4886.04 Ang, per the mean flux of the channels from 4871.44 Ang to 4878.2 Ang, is 7.04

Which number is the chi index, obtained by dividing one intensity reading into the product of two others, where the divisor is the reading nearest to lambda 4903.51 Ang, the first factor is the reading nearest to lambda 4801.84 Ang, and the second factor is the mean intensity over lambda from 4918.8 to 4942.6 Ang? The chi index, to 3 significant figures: 2.48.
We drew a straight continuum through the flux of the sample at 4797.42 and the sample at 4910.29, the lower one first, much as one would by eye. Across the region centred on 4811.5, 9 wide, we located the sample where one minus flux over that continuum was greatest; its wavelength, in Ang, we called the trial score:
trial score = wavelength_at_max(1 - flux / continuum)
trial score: 4807.37 Ang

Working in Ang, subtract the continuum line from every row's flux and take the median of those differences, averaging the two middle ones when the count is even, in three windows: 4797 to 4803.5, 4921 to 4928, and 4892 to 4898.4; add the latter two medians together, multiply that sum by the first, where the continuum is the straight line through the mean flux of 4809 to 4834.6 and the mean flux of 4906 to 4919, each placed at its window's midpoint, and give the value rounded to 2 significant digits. -0.020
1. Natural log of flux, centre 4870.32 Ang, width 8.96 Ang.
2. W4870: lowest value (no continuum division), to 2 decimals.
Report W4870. 0.79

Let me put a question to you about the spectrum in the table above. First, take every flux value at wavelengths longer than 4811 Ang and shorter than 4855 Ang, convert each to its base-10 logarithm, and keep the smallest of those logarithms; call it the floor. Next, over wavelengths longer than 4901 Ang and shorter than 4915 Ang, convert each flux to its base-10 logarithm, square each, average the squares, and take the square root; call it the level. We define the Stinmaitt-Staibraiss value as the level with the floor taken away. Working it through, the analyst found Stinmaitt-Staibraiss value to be 0.029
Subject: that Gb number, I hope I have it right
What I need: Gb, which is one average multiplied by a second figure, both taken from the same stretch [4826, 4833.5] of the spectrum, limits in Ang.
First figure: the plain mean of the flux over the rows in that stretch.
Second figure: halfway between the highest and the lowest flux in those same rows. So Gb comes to 6.7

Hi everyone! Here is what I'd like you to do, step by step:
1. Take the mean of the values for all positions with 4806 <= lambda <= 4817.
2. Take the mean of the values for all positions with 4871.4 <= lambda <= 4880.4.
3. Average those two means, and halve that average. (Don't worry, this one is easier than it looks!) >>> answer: 1.204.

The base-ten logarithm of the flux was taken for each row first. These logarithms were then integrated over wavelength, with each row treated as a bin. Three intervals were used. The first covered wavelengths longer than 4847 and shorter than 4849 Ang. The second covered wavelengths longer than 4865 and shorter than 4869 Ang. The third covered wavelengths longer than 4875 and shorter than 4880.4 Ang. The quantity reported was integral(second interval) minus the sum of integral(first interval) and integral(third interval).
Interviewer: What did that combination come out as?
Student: -1.3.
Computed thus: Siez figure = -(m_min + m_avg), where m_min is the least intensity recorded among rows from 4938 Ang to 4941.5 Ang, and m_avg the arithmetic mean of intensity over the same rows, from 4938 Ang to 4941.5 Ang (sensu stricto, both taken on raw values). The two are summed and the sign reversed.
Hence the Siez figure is -5.10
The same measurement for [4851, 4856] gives -4.58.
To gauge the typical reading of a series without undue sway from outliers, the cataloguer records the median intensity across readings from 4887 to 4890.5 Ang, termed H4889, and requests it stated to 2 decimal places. 2.44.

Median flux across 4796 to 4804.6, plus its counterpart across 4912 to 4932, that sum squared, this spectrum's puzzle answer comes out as 23.9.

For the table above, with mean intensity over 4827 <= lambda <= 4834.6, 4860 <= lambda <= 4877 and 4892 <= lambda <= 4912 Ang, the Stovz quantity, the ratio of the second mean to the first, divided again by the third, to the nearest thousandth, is 0.332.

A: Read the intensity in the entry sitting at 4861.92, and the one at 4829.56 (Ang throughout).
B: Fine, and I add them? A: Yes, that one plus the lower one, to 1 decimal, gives 4.7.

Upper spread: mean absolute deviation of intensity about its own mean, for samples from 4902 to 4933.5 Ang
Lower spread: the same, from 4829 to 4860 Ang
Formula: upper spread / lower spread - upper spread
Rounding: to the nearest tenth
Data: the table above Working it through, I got 0.9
